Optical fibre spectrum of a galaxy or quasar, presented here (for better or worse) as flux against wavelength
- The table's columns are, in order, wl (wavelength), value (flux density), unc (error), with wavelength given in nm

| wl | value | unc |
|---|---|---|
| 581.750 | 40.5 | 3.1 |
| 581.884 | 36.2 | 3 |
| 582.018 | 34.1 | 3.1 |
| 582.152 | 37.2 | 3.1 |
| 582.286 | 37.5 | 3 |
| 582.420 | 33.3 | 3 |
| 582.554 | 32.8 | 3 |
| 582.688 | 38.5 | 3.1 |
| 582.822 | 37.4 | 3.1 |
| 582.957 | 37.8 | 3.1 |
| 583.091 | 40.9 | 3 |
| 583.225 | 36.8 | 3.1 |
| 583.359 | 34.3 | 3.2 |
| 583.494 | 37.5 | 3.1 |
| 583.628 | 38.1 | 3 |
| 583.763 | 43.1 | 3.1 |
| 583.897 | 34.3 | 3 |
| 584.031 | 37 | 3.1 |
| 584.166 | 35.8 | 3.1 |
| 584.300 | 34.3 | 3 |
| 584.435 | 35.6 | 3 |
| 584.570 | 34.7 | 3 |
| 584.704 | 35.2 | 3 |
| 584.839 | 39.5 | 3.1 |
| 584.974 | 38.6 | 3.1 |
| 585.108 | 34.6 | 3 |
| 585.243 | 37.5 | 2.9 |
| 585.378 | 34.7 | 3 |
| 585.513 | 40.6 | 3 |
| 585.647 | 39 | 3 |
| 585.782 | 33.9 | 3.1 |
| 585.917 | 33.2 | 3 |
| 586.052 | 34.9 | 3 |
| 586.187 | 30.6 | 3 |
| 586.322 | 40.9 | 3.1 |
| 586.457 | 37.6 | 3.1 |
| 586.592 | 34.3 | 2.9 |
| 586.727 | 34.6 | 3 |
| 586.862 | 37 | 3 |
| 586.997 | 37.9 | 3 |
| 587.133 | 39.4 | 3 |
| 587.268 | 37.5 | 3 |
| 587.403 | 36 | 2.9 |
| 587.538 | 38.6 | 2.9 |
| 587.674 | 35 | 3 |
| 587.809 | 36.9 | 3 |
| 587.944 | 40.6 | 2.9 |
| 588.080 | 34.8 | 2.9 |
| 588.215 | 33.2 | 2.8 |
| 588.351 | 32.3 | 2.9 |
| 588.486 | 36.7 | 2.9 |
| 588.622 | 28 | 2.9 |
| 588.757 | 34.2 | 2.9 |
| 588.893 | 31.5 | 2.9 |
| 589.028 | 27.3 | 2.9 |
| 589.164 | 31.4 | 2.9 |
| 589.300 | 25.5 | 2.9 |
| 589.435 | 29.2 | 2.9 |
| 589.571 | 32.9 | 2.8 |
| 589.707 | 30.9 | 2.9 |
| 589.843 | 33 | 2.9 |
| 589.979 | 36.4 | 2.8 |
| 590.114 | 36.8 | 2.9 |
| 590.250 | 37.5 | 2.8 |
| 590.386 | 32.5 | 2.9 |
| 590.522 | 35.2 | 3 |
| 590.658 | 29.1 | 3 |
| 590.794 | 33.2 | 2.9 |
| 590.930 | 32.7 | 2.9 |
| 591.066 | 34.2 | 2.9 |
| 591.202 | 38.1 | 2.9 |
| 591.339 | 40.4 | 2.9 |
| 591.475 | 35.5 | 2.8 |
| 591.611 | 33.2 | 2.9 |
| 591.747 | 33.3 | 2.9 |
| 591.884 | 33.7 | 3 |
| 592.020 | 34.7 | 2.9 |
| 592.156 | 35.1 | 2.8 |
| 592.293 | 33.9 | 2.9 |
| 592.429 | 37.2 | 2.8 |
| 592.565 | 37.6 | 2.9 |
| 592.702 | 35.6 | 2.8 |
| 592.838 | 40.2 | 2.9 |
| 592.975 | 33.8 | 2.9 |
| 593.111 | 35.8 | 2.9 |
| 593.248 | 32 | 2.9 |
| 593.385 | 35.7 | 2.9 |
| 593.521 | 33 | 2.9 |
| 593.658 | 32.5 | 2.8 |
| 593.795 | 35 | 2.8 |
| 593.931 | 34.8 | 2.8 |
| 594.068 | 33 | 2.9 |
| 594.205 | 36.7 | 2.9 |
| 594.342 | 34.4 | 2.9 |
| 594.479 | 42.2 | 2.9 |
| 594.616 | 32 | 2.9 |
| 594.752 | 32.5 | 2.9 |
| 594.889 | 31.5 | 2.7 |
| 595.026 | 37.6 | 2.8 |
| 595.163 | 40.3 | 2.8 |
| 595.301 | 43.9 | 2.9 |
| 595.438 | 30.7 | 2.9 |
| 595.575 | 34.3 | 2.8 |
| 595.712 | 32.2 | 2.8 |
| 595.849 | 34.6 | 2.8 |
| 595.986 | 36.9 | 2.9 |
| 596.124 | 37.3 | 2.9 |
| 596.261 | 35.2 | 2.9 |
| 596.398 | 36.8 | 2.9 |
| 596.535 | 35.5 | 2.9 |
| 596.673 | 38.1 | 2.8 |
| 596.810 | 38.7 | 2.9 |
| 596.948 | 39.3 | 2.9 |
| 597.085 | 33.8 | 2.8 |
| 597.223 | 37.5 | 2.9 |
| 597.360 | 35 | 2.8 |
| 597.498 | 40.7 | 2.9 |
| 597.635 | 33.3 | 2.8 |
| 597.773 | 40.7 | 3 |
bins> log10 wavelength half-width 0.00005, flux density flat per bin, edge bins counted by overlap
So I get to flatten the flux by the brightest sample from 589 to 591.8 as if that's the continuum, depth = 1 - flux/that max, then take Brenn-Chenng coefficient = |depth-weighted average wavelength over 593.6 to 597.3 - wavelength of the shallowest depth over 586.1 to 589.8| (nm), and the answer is 8.93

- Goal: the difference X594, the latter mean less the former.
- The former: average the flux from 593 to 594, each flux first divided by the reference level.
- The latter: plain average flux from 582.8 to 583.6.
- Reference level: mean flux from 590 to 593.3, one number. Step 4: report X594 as 36.5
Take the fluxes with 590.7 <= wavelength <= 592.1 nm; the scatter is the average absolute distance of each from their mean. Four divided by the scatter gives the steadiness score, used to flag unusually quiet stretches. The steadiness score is 2.15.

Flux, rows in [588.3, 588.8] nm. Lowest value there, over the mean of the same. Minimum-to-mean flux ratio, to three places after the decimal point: 0.854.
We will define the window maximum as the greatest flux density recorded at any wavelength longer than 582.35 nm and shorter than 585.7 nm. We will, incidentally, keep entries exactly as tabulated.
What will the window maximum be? 43.1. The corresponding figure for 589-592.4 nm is 40.4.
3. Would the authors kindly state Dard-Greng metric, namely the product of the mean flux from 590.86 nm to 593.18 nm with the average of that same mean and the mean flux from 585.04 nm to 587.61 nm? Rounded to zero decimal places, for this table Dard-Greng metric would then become 1282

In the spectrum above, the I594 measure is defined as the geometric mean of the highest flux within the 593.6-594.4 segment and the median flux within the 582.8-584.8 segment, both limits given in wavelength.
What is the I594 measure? 36.7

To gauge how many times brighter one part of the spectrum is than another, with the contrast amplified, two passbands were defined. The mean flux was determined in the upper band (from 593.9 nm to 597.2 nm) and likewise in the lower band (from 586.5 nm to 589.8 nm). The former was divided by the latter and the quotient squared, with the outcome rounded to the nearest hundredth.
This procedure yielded 1.12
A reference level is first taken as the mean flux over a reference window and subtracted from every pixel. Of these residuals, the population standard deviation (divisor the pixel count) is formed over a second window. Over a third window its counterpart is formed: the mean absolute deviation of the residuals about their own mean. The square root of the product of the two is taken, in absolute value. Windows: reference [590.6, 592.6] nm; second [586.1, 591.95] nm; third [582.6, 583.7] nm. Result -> 2.0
